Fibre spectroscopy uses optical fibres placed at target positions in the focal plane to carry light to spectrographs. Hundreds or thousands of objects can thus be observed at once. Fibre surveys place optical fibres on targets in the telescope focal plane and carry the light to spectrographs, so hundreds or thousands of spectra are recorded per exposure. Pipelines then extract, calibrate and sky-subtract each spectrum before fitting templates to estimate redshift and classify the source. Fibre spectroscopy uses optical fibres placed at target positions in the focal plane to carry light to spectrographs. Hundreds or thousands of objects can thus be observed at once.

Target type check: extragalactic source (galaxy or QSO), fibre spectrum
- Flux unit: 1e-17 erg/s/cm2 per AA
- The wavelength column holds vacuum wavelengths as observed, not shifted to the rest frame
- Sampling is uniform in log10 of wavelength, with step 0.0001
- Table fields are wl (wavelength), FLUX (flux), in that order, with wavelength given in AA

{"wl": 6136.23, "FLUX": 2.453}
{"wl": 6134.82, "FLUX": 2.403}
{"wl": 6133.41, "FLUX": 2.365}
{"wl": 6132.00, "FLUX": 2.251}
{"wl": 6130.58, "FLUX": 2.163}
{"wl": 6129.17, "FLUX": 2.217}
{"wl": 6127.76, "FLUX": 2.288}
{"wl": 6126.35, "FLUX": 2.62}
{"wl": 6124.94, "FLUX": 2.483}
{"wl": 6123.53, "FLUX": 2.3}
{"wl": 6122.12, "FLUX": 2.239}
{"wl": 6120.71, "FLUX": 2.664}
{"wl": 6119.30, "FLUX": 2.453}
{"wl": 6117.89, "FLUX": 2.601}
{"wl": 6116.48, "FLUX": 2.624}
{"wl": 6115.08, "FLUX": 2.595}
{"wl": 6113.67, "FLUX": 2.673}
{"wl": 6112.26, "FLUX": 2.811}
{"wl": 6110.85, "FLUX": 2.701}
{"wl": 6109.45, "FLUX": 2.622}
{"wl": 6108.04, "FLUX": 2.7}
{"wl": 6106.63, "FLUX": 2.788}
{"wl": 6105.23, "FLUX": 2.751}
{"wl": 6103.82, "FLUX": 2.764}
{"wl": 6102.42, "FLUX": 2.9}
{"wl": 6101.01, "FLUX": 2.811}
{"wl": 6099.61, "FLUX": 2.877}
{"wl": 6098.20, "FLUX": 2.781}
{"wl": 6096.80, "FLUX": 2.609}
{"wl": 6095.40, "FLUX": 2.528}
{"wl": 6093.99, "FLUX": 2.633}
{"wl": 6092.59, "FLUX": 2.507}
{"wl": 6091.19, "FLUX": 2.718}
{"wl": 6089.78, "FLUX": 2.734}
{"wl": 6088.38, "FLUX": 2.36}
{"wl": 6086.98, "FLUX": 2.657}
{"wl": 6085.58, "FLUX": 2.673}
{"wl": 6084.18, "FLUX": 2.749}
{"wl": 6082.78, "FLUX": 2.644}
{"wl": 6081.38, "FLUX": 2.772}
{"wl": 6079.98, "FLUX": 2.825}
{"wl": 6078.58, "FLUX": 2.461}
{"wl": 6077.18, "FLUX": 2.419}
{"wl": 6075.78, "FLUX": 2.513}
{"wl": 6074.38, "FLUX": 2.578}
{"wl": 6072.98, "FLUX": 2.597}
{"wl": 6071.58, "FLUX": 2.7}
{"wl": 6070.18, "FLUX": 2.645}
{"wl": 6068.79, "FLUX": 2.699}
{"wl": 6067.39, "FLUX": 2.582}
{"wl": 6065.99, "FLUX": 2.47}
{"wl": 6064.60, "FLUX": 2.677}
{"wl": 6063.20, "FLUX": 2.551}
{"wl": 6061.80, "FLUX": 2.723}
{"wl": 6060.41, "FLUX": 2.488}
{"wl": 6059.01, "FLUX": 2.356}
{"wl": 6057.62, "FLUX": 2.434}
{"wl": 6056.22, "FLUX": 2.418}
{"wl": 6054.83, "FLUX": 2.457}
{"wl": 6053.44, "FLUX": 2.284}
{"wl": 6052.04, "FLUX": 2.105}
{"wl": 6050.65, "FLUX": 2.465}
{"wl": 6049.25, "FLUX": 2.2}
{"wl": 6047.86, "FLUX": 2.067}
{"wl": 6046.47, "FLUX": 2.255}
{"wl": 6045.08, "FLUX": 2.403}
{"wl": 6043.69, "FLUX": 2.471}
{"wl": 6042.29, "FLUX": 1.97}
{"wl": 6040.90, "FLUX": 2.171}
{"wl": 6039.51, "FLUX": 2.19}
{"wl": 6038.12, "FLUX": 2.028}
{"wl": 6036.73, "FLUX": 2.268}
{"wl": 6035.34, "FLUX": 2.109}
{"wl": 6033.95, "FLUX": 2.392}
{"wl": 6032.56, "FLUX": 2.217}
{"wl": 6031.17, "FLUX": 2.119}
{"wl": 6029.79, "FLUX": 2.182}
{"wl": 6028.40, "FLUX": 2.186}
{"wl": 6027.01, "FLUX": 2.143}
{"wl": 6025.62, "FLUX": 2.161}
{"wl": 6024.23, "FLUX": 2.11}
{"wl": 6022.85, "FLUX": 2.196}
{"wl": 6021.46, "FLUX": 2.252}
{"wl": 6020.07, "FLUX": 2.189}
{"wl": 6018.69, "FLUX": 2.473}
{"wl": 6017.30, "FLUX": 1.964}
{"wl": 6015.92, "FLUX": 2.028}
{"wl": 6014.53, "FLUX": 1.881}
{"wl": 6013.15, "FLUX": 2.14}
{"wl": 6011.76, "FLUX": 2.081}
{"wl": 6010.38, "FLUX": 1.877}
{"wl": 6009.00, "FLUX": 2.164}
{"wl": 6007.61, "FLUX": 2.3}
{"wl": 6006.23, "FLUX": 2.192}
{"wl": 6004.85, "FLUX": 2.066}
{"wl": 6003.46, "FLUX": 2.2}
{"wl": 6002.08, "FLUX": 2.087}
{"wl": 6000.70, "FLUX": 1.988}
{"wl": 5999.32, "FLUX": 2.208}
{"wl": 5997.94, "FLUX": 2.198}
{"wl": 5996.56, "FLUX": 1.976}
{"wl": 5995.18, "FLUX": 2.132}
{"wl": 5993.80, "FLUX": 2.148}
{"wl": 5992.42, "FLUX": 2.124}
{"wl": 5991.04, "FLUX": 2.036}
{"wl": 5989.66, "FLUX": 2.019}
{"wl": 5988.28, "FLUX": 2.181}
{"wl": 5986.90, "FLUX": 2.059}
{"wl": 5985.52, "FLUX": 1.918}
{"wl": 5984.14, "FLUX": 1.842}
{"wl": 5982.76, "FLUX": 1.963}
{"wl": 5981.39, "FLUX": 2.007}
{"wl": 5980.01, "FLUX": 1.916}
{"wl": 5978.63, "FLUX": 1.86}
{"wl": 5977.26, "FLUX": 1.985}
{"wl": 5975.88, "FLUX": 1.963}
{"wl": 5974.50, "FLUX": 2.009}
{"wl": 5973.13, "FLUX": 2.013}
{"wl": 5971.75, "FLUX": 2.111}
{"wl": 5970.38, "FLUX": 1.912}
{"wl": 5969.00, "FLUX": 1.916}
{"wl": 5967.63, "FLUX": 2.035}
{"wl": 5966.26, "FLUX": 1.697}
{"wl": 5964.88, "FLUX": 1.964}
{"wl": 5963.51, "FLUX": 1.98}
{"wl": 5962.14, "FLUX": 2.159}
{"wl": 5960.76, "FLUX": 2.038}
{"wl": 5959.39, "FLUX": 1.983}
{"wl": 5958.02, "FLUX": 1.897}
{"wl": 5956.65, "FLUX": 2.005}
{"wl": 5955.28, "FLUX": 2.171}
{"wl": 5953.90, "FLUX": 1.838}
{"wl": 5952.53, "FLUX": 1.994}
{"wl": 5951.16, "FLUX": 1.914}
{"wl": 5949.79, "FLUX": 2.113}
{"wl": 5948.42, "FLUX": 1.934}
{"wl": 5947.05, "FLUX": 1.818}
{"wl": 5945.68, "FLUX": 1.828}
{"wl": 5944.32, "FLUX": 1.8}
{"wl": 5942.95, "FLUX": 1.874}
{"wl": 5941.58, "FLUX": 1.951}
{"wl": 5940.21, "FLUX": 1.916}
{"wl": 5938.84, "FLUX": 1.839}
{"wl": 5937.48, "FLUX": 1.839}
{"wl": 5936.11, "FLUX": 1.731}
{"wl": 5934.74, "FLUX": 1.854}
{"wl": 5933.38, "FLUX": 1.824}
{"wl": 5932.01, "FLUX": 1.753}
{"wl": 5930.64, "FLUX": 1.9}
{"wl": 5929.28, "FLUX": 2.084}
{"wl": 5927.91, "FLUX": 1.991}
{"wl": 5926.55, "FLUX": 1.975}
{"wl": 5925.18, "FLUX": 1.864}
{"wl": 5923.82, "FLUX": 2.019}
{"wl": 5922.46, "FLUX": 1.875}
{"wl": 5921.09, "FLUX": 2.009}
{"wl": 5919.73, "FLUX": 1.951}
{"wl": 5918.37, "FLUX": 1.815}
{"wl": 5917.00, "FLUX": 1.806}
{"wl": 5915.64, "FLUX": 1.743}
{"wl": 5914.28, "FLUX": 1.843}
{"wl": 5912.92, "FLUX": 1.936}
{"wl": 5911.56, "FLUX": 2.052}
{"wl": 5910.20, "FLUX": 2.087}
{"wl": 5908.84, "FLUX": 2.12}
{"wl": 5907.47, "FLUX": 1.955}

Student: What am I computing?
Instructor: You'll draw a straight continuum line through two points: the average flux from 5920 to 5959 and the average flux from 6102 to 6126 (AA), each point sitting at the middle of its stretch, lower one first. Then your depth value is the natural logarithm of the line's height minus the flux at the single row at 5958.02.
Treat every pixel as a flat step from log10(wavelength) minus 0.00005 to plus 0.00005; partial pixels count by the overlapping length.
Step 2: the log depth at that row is -2.37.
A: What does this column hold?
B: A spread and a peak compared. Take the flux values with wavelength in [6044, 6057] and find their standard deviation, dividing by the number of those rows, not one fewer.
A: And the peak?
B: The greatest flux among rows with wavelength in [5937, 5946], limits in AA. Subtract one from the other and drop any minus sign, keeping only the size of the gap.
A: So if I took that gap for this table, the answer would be 1.8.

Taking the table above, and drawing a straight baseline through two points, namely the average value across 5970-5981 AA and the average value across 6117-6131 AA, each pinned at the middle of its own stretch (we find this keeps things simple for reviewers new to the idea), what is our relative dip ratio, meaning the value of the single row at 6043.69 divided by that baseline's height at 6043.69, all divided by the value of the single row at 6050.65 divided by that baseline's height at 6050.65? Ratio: 1.01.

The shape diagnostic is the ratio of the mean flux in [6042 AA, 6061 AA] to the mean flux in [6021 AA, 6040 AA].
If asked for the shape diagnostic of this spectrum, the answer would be 1.06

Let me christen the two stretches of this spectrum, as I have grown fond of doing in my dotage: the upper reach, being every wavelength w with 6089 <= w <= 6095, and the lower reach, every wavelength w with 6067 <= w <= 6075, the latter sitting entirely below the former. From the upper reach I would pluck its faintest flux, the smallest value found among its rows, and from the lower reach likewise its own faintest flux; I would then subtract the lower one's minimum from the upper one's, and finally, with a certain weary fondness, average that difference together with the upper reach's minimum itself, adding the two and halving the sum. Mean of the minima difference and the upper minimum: 1.22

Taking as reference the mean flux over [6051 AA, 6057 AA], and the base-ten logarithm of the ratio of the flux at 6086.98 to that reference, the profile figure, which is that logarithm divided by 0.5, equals 0.12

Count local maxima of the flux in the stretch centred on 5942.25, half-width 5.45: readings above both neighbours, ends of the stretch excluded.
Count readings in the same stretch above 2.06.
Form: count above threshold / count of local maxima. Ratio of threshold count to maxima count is 0.0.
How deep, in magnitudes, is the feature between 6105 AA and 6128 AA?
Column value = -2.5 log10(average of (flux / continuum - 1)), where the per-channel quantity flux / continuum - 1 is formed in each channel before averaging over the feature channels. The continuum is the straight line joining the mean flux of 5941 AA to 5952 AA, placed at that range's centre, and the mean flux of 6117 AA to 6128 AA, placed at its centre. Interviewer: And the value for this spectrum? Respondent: 3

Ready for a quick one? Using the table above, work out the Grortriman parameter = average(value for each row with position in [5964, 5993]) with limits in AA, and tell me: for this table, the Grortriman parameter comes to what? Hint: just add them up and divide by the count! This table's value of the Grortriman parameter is 2.0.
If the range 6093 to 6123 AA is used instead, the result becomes 2.7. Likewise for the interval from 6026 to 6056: 2.2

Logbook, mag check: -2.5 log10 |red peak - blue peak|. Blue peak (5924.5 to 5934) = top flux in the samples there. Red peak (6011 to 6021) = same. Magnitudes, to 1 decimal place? 1.0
